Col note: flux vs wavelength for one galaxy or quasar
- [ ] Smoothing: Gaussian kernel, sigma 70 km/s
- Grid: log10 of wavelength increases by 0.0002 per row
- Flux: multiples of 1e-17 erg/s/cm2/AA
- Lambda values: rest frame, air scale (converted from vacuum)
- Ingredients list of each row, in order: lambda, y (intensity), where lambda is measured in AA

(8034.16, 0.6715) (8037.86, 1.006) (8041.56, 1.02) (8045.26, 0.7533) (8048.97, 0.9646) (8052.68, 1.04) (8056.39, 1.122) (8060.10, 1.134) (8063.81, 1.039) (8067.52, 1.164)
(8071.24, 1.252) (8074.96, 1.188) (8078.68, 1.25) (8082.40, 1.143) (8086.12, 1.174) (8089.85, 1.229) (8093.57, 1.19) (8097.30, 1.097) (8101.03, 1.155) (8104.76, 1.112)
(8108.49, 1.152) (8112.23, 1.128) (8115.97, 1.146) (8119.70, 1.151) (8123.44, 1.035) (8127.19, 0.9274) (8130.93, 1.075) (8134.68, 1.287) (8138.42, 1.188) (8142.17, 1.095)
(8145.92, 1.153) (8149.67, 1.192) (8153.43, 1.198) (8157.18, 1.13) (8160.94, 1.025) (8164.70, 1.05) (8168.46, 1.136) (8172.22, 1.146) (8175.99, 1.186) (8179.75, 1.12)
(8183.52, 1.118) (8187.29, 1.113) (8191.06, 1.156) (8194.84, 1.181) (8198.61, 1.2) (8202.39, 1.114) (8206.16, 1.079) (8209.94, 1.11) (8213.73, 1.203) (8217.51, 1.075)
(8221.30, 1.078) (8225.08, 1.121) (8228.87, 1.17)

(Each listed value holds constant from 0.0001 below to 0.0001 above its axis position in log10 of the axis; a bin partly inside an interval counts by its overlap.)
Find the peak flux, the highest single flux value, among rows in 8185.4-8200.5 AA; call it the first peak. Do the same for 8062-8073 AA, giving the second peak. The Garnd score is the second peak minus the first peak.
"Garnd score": 0.052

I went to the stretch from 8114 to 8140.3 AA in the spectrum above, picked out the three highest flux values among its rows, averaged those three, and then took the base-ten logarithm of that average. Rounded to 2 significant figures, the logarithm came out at 0.082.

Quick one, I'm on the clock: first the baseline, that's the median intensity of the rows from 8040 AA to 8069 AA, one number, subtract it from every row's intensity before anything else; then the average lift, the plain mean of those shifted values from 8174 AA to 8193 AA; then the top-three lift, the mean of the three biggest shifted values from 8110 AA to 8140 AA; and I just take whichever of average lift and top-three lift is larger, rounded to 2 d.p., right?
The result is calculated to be 0.17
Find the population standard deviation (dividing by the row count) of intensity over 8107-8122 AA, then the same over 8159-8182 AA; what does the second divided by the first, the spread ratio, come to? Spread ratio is 5.8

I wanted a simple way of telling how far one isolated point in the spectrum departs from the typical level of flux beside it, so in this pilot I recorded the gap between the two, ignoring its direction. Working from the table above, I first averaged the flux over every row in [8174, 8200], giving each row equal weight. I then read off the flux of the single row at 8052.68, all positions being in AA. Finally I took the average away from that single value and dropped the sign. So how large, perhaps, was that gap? 0.11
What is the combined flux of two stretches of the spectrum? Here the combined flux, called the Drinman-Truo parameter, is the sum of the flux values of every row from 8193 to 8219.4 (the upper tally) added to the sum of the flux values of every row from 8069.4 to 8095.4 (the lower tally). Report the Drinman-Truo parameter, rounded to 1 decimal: 16.4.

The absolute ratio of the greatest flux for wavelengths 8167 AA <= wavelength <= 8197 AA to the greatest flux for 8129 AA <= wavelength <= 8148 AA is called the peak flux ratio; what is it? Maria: 0.92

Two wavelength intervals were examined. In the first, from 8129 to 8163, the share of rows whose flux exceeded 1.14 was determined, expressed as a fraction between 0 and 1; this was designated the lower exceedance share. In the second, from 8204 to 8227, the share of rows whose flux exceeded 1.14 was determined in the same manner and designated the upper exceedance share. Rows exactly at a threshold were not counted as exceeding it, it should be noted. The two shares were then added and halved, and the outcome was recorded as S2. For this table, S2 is 0.36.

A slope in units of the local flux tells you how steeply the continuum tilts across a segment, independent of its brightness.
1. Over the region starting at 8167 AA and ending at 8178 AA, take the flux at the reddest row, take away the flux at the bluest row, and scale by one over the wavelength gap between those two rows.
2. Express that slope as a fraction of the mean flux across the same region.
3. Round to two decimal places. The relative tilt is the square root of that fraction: 0.08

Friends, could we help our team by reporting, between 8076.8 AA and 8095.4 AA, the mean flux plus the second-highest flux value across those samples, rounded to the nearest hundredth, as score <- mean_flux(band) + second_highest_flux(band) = 2.43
